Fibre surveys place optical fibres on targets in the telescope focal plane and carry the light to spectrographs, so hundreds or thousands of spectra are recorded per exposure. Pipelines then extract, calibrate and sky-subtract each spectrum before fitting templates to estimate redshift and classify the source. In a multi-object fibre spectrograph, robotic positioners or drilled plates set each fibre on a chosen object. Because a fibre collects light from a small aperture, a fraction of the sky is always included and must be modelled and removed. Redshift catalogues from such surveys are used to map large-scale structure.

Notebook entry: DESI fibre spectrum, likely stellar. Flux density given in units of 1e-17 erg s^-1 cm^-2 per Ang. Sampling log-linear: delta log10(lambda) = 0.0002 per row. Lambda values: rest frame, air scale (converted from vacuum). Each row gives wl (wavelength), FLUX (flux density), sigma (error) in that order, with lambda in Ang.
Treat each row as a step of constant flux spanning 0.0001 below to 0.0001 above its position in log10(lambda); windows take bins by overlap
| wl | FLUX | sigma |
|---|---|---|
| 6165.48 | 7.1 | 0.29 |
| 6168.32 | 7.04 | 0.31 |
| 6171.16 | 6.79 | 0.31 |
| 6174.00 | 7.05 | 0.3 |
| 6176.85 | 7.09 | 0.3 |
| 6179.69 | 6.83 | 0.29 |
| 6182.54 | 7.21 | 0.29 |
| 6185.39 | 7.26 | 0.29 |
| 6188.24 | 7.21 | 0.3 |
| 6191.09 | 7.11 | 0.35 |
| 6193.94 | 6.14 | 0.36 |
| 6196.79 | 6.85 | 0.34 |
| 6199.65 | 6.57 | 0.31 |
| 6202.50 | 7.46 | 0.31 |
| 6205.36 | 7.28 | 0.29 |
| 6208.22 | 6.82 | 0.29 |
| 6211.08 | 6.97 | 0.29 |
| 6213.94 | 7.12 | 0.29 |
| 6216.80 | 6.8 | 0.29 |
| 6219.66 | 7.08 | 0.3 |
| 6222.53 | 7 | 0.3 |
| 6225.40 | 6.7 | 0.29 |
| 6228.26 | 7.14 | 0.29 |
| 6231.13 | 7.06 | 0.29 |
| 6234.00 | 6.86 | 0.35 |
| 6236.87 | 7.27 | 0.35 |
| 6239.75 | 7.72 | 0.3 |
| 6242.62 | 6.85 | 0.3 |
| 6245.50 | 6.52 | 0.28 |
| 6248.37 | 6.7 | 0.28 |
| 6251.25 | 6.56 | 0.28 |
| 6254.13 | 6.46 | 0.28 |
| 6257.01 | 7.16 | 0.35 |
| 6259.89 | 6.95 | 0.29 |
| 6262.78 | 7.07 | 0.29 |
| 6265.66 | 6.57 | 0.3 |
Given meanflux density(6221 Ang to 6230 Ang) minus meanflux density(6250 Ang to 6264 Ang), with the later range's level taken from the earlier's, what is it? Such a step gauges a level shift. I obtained 0.11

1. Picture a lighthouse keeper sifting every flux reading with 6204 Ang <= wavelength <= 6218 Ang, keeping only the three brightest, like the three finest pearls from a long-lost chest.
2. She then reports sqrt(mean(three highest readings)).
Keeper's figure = 2.67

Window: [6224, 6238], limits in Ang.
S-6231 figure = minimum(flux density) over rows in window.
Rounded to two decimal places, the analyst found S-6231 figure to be 6.70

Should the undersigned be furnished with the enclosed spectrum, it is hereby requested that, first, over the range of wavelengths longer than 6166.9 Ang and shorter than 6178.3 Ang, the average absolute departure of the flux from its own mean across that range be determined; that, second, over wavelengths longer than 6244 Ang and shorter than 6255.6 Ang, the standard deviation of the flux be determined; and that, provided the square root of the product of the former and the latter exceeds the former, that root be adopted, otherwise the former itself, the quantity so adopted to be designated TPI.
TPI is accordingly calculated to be 0.10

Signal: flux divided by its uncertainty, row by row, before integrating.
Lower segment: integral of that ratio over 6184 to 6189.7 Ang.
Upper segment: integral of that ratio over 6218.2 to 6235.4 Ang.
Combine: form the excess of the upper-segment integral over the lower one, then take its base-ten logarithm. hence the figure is 2.41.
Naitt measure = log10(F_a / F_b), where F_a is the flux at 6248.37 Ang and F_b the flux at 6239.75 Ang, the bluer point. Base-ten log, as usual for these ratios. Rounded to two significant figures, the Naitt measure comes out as -0.062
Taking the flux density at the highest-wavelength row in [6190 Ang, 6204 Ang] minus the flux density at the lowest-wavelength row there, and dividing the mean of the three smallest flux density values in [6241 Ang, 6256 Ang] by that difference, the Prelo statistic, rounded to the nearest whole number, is 19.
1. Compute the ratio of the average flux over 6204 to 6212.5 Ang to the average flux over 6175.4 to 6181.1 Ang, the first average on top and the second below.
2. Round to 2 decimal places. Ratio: 1.01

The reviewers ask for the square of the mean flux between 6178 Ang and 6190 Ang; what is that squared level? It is 50.8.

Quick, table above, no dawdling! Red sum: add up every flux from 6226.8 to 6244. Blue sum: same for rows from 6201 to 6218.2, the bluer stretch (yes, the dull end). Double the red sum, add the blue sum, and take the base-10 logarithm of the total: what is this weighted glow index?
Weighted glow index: 2.11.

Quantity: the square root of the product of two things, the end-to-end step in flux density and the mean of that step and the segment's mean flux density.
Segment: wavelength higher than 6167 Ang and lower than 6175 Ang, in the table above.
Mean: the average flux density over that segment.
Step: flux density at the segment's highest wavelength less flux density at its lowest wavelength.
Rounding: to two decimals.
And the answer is 0.19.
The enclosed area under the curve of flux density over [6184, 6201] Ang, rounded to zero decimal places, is 117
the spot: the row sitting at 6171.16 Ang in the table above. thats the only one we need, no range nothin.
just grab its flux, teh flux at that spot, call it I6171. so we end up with 6.79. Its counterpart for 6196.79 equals 6.85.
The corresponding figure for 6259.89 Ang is 6.95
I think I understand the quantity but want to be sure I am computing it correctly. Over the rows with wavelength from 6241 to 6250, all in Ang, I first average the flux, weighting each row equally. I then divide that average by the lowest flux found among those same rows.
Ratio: 1.03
